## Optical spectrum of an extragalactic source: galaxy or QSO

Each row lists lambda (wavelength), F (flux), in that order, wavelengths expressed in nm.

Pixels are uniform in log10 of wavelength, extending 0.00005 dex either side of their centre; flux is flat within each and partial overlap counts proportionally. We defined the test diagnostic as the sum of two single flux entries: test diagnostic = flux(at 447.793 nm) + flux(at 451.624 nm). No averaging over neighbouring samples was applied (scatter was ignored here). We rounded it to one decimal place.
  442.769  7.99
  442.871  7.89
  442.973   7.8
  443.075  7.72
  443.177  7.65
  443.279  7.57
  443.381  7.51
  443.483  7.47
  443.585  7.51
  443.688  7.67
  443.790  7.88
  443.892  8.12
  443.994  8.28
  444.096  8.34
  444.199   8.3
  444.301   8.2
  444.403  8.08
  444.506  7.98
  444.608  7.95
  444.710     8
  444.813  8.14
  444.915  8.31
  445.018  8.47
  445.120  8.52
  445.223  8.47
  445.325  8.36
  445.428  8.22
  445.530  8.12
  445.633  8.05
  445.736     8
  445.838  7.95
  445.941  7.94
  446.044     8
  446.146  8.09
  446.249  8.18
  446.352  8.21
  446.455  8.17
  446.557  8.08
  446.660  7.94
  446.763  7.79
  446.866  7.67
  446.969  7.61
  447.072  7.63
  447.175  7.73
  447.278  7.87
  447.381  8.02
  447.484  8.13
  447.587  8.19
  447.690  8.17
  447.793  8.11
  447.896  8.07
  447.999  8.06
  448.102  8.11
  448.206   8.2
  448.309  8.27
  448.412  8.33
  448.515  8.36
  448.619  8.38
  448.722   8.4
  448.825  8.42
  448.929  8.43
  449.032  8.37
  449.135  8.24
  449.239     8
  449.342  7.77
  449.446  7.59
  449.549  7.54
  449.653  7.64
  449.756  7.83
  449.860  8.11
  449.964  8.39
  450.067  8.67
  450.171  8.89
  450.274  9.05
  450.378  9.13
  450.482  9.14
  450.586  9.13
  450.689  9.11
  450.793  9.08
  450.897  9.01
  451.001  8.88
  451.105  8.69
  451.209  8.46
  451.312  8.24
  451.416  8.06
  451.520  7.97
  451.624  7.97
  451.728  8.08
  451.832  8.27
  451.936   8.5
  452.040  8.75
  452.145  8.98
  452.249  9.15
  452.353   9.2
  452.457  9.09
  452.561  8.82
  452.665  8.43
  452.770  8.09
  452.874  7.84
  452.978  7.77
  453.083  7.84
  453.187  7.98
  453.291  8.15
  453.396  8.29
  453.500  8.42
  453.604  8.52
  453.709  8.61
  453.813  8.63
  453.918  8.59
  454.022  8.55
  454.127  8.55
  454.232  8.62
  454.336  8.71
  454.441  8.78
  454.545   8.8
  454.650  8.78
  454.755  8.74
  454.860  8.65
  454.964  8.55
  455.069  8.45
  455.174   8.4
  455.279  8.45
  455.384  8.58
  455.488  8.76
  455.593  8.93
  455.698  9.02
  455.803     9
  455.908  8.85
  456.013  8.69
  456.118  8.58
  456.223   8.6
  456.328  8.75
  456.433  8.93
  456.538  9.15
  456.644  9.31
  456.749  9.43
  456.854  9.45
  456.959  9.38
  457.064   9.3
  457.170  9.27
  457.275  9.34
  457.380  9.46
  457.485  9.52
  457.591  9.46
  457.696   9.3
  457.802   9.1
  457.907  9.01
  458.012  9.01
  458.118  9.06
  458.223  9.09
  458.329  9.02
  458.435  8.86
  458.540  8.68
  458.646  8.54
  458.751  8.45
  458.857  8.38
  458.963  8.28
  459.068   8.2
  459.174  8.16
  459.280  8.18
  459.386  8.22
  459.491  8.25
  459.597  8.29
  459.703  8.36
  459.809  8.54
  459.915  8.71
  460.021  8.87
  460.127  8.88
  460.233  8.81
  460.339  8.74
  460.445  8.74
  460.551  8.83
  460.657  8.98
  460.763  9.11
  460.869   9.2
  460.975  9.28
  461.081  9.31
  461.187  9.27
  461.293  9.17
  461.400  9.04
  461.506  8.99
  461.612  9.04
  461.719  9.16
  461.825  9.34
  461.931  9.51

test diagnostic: 16.1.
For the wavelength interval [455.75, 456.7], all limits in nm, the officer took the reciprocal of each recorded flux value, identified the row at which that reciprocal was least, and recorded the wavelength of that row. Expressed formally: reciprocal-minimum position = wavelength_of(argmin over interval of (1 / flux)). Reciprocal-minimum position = 456.644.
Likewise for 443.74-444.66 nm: 444.096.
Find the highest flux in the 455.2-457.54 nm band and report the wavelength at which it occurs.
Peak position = 457.485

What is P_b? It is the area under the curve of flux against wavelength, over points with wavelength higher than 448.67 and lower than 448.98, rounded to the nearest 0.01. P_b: 2.61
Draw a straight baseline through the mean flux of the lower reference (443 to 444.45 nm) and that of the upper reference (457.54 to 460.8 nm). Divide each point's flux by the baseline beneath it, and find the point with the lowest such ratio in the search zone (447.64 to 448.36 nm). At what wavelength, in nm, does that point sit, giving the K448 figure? 447.999 nm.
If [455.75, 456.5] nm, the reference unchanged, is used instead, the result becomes 456.118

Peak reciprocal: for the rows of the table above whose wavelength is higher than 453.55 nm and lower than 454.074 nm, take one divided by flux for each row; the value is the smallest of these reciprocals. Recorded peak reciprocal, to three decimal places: 0.116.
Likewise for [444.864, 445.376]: 0.117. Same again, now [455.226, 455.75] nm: 0.111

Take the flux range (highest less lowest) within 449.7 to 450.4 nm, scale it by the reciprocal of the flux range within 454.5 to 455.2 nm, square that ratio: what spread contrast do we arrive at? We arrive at 10.6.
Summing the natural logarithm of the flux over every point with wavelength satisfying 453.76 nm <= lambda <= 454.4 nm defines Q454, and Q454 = 12.92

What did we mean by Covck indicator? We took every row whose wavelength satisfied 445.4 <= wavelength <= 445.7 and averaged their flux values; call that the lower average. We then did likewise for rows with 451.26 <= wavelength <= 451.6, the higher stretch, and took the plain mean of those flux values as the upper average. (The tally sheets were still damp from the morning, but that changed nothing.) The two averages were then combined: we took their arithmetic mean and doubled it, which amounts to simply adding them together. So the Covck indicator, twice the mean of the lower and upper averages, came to 16.2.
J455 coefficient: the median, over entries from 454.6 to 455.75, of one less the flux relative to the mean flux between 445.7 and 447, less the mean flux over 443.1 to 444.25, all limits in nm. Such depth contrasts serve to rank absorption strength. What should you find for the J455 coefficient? -7.93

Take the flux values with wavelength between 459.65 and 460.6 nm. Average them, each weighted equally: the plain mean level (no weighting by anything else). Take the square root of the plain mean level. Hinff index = 2.95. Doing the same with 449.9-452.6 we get 2.95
